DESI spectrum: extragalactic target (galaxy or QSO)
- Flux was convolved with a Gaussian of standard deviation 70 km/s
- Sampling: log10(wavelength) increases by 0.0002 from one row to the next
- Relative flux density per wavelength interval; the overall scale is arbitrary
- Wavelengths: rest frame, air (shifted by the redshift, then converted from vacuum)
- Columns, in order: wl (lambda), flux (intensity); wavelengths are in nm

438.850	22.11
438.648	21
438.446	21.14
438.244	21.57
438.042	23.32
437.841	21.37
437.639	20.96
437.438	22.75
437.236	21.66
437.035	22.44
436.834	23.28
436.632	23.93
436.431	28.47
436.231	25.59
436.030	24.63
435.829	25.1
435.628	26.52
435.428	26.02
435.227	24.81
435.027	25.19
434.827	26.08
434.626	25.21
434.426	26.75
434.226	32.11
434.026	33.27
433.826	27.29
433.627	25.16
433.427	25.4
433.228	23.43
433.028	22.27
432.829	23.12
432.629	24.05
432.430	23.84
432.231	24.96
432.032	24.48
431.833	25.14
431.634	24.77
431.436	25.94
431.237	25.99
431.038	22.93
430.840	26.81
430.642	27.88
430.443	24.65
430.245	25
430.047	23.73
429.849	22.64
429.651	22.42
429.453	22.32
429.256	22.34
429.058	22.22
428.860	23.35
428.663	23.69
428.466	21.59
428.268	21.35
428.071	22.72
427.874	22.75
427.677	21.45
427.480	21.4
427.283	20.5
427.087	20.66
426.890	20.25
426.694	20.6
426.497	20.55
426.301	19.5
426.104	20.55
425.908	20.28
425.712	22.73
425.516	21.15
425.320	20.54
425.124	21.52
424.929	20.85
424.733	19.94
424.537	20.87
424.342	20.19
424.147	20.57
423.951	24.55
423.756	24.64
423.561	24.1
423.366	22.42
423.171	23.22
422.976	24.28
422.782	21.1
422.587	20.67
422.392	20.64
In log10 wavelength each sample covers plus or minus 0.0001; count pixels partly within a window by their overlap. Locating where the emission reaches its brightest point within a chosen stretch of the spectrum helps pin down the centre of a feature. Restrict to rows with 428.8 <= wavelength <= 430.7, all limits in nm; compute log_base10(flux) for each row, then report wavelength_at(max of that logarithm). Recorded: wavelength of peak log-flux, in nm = 430.642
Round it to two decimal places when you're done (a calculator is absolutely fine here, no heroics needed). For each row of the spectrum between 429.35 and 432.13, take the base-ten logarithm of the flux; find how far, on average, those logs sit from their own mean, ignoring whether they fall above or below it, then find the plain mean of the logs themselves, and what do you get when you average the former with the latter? 0.71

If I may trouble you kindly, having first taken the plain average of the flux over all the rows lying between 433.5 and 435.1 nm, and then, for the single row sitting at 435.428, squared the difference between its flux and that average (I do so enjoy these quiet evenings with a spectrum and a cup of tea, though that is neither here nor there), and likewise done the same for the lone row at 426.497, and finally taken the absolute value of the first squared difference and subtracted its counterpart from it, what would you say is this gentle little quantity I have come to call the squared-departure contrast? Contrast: -48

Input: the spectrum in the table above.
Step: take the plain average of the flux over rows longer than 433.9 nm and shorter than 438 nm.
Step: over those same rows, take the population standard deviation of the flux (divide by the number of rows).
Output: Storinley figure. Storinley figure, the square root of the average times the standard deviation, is 8.9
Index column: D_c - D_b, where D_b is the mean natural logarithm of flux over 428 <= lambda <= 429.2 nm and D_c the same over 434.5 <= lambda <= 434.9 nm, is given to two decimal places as 0.13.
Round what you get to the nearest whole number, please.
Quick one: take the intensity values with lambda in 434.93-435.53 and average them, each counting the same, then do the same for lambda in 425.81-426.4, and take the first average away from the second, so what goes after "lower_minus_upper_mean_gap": -5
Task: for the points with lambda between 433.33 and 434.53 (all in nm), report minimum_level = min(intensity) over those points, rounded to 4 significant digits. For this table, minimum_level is 25.16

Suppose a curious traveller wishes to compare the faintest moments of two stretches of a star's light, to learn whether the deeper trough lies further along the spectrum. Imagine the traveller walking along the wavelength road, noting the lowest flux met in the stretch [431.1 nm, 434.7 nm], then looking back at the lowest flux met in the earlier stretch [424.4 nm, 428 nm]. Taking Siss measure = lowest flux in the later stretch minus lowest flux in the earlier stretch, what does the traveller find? 2.8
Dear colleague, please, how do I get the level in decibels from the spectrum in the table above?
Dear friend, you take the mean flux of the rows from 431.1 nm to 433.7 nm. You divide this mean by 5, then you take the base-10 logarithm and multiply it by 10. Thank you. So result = 6.90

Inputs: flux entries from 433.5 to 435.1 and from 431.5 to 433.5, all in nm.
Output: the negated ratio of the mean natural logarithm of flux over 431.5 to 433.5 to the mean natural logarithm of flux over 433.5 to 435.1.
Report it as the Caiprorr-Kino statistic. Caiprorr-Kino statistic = -0.961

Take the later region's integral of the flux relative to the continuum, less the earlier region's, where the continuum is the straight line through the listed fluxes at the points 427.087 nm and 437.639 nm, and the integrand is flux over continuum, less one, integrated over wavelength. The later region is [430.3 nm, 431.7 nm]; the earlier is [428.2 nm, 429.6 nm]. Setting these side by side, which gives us 0.207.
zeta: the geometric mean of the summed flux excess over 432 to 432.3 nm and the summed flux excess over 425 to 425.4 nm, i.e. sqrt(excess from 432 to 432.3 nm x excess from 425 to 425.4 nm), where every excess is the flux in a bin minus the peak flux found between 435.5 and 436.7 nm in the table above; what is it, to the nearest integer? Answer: 11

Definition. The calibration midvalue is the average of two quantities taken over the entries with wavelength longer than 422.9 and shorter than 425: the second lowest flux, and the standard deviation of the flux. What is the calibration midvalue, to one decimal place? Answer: 11.0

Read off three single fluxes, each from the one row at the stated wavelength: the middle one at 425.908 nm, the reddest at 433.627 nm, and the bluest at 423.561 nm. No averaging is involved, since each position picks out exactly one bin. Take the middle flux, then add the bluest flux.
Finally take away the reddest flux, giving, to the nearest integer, 19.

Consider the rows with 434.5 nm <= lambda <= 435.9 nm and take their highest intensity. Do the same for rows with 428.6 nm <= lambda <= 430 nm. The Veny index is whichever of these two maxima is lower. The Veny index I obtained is 23.7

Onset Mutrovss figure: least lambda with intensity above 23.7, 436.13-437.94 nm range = 436.231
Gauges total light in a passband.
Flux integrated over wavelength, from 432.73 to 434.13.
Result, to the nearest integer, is 36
